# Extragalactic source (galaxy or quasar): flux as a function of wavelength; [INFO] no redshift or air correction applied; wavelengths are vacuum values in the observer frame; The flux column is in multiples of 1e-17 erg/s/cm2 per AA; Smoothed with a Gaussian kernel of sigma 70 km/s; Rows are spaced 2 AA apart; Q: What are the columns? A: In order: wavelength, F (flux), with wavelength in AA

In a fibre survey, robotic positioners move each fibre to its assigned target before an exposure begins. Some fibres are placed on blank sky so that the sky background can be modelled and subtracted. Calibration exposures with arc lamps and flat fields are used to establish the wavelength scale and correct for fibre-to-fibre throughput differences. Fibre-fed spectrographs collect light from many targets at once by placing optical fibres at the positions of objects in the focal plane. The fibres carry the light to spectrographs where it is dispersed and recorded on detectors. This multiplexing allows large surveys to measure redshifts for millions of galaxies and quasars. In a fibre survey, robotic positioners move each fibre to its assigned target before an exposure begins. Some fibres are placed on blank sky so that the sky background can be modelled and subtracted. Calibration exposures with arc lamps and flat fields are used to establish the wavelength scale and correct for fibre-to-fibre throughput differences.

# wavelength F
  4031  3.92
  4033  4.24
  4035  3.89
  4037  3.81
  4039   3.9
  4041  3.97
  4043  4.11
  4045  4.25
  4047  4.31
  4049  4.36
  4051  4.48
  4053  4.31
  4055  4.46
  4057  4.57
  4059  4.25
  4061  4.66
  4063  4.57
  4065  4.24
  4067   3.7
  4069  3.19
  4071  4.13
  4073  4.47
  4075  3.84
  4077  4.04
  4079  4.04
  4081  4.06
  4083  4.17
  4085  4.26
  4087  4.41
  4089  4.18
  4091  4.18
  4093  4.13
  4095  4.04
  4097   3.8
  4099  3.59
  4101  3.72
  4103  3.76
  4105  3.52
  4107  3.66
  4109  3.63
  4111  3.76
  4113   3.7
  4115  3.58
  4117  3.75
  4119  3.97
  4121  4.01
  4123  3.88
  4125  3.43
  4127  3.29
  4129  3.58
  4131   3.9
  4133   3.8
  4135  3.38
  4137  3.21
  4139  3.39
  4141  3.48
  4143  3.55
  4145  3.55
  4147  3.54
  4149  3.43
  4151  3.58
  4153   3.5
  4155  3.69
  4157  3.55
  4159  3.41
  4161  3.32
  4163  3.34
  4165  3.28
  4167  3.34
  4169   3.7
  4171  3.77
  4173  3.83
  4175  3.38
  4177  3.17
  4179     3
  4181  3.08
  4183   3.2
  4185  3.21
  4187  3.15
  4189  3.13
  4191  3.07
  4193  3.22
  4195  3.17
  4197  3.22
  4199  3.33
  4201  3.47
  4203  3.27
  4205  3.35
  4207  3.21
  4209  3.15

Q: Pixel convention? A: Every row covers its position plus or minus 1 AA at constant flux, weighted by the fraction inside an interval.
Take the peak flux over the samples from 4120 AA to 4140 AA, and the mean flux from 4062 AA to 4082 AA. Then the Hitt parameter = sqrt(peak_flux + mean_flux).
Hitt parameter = 2.84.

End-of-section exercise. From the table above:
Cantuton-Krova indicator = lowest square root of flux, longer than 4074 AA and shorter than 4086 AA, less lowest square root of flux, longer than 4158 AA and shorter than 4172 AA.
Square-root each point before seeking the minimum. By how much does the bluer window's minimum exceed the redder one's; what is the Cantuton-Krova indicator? 0.149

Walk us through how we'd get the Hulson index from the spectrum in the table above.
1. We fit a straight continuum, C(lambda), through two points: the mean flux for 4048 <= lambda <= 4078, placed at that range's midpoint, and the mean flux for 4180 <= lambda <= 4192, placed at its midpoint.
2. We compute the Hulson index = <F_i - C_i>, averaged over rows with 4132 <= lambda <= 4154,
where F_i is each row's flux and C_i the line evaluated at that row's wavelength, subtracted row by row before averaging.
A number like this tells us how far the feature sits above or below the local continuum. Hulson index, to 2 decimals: -0.03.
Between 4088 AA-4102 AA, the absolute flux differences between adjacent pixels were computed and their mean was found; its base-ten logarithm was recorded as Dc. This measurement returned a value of -0.92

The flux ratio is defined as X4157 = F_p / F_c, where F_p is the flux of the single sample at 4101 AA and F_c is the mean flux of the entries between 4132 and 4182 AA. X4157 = 1.08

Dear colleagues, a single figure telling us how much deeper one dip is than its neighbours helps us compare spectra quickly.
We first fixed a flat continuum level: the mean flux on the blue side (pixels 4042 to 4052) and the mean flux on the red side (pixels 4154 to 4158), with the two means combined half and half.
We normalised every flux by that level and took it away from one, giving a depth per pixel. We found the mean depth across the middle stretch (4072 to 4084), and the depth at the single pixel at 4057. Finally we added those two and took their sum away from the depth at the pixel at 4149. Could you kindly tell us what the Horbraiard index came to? 0.32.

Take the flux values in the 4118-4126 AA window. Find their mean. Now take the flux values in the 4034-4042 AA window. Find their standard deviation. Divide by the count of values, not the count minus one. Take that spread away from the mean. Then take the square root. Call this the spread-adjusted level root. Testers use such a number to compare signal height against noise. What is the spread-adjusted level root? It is 1.94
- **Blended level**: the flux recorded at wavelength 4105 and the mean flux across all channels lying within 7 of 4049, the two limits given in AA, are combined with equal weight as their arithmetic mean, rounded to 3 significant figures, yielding 3.92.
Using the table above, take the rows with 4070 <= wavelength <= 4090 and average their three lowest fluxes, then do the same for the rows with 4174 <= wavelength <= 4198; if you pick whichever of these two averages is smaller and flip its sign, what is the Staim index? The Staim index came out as -3.05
